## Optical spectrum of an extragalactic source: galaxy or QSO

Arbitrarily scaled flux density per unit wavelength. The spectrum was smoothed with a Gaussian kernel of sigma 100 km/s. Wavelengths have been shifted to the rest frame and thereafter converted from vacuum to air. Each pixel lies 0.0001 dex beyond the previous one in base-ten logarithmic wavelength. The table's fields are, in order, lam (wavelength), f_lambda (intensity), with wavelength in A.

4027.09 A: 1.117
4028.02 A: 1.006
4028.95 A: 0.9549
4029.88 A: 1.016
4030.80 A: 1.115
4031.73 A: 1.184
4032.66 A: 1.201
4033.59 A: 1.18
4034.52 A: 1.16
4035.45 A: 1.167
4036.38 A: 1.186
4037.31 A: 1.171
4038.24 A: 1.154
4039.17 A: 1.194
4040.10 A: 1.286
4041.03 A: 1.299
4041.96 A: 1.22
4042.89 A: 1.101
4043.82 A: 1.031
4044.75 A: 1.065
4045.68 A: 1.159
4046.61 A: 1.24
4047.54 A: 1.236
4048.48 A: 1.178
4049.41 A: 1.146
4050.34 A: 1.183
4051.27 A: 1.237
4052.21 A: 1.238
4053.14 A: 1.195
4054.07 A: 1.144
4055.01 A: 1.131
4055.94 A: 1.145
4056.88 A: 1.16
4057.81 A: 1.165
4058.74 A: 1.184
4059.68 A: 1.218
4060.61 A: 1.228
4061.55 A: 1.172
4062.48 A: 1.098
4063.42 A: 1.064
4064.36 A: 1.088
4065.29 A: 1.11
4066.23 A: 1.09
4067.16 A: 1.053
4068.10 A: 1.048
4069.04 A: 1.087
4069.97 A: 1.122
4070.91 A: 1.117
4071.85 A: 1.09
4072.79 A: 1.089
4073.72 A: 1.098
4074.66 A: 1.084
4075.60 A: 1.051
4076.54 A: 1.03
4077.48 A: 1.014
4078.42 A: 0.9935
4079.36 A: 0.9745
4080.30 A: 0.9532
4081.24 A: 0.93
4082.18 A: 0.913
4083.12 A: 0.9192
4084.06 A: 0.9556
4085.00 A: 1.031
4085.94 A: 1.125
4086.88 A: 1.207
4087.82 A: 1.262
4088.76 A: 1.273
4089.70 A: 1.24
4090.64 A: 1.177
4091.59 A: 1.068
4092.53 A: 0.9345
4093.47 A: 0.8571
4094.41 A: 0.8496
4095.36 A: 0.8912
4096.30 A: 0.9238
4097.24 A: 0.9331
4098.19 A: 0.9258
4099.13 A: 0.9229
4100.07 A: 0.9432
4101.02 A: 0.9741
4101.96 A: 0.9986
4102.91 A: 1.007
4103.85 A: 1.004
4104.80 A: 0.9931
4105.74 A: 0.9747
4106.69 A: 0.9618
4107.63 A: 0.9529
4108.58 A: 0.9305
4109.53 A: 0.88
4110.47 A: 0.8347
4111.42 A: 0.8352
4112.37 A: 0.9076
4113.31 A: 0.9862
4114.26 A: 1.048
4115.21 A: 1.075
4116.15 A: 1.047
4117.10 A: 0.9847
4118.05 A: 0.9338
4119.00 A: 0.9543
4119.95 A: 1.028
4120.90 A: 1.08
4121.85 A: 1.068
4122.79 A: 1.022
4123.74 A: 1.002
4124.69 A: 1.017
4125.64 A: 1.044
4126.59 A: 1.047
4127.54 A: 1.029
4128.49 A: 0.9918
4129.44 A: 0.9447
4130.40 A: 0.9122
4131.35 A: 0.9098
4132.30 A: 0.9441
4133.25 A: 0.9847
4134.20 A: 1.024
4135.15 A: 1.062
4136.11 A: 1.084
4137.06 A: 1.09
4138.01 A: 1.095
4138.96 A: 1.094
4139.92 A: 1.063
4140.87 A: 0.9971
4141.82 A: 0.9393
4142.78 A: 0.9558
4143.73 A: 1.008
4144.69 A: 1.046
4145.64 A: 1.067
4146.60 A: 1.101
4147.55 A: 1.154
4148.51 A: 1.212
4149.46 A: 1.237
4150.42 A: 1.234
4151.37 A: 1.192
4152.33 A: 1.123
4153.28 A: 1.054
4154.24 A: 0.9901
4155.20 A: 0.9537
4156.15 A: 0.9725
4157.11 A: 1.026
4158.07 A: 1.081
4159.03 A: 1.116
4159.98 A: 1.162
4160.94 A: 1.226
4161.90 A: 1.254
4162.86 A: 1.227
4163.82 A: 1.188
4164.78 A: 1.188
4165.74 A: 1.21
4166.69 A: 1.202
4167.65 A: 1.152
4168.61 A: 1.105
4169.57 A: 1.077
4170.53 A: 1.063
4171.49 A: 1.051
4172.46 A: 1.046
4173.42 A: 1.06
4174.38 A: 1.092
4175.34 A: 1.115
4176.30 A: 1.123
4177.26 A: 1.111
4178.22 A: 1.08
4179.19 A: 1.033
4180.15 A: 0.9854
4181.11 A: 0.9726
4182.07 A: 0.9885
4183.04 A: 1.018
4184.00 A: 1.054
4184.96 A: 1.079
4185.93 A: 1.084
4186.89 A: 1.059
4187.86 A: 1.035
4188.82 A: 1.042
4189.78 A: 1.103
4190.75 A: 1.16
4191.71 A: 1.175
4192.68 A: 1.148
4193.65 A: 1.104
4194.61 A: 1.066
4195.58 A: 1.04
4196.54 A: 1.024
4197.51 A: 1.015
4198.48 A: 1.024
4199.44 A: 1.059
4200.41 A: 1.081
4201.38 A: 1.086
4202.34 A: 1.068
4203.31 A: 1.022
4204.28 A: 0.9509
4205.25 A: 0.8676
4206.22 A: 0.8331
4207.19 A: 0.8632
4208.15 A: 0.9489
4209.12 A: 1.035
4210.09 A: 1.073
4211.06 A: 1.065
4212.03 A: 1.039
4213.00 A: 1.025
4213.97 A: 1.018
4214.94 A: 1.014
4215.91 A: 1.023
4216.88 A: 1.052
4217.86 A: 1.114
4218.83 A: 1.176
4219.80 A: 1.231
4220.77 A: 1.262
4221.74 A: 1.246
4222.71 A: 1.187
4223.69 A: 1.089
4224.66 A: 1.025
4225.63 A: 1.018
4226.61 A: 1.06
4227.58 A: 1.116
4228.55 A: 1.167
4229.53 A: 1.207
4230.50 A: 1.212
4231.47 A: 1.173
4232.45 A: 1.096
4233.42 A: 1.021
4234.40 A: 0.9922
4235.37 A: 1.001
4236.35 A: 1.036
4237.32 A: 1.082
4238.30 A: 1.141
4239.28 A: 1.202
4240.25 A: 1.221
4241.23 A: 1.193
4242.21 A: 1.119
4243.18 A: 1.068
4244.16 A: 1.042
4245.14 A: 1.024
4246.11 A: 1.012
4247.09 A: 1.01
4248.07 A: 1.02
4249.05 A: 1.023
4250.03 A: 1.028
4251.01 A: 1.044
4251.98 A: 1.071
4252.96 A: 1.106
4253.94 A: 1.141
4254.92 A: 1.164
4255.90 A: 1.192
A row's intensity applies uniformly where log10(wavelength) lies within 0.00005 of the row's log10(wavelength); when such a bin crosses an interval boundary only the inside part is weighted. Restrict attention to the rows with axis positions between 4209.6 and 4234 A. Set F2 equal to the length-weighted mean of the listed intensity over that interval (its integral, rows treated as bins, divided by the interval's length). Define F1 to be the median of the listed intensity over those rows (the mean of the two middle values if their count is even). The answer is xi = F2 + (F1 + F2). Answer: 3.30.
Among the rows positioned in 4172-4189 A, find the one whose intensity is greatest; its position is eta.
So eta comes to 4176.30 A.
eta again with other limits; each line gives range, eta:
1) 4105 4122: 4120.90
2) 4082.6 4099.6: 4088.76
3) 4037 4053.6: 4041.03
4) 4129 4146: 4138.01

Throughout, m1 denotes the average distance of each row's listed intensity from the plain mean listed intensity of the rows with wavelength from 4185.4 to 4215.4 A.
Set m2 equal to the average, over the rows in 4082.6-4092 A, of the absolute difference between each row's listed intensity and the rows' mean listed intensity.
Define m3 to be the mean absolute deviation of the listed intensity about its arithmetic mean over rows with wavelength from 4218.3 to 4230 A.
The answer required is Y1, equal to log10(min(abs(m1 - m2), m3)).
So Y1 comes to -1.28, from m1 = 0.05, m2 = 0.11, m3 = 0.07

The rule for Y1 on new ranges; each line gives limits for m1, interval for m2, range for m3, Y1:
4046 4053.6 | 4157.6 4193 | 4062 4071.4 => -1.70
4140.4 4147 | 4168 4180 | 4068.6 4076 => -1.82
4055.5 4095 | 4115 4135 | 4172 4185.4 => -1.40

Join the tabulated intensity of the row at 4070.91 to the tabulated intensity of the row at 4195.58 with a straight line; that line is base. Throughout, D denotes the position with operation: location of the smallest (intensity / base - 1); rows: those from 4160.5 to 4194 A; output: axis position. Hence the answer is 4181.11 A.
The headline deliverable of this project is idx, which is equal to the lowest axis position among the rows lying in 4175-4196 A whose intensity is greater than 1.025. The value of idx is 4175.34 A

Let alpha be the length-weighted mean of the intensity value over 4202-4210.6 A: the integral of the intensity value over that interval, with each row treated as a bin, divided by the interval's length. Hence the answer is 0.96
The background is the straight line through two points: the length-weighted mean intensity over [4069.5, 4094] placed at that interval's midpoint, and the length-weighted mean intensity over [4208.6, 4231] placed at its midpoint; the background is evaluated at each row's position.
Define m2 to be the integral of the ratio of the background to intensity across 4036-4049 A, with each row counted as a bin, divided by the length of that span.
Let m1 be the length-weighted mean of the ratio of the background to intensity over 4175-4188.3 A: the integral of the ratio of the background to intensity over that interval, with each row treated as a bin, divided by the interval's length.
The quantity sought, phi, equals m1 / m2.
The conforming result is 1.17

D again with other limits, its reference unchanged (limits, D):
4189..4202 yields 4197.51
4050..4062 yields 4055.01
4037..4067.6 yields 4043.82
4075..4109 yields 4094.41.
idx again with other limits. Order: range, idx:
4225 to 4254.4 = 4226.61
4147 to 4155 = 4147.55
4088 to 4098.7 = 4088.76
